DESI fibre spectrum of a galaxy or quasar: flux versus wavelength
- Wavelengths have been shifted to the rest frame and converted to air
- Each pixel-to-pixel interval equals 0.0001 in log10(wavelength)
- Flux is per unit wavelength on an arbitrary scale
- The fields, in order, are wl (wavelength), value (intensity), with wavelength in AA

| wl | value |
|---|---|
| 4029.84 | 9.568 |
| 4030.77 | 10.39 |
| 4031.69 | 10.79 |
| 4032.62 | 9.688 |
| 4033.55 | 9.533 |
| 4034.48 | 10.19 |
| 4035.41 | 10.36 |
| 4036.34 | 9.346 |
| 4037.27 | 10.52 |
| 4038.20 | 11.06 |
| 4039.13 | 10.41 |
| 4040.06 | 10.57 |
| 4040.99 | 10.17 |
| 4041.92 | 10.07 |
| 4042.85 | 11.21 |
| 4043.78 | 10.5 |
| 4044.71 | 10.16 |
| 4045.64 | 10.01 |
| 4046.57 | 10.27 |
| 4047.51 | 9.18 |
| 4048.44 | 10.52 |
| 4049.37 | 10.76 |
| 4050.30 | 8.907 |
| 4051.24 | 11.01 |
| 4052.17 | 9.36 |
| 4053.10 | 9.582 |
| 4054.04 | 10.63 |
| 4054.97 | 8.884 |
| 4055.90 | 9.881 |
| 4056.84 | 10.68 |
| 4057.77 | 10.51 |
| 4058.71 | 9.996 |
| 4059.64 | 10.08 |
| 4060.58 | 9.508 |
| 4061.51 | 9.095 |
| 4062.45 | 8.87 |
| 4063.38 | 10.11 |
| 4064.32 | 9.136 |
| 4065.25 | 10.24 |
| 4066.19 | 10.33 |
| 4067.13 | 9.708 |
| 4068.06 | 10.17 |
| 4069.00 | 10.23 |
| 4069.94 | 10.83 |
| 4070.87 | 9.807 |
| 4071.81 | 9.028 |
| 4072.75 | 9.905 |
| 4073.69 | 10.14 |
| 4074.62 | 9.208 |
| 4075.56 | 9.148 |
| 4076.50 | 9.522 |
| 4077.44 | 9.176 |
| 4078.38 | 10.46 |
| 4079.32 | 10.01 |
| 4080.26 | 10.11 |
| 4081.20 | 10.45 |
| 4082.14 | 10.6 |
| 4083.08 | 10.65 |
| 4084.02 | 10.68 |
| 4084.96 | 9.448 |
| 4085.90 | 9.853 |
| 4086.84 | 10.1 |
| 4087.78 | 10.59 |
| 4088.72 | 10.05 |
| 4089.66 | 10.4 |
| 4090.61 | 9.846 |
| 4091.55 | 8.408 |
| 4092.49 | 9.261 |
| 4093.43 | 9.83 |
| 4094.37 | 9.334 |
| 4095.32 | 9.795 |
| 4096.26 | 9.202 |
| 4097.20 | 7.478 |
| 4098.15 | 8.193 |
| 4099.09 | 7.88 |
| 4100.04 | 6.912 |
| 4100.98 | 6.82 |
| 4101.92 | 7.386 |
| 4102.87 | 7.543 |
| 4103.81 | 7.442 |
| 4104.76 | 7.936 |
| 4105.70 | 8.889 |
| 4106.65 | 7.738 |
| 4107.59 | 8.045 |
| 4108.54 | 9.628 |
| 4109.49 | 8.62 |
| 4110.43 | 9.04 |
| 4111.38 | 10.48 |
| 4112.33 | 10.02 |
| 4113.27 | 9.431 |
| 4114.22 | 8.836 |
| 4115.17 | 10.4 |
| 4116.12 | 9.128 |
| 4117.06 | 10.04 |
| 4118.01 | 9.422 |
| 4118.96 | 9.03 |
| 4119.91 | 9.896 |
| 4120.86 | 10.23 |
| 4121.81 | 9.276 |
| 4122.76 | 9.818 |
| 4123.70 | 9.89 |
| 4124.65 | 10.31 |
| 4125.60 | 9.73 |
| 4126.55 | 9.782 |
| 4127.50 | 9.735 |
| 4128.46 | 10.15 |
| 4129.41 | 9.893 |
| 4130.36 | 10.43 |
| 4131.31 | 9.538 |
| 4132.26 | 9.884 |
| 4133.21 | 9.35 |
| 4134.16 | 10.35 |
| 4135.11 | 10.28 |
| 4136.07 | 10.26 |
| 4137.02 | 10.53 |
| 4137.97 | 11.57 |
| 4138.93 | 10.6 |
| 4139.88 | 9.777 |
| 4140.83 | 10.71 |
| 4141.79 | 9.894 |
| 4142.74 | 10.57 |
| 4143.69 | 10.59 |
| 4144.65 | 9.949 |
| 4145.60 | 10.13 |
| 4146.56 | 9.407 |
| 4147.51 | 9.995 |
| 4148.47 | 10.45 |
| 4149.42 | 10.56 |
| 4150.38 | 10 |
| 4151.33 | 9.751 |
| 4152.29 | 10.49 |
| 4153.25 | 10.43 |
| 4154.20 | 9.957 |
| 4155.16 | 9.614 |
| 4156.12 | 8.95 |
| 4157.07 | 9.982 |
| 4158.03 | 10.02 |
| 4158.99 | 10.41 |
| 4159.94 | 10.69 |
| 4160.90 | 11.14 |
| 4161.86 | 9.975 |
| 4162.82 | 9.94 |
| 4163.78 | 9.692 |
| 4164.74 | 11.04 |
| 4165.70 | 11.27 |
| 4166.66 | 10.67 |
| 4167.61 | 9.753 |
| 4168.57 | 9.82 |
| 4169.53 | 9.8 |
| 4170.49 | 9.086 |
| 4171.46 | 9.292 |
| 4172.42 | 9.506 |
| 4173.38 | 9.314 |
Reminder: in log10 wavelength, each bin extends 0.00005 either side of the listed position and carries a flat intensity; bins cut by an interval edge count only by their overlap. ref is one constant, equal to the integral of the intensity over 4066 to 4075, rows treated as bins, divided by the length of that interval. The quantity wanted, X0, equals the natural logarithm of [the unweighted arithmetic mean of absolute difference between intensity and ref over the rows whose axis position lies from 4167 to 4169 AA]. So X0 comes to -1.9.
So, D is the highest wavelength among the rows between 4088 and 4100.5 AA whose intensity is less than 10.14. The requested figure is 4100.04 AA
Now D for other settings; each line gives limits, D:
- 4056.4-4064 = 4063.38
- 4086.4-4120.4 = 4119.91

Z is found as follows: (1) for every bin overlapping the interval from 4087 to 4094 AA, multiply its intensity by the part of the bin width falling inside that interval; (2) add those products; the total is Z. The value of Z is 68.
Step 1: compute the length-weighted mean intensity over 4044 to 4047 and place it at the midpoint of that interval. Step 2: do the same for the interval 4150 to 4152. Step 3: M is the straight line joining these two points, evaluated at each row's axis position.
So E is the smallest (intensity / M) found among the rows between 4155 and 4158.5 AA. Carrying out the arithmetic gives 0.90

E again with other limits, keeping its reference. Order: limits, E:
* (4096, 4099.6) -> 0.74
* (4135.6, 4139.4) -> 1.03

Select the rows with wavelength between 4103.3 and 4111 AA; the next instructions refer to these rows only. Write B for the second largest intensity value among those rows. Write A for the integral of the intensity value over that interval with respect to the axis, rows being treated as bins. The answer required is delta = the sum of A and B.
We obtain 74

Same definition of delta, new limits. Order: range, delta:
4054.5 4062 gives 84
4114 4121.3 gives 81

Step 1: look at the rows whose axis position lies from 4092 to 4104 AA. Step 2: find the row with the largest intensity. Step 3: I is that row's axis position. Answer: 4093.43 AA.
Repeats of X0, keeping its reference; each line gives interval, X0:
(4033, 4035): -1.1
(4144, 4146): -2.3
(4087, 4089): -1.0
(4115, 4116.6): -0.5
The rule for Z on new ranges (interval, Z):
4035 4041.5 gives 67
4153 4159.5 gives 64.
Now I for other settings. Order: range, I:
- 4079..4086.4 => 4084.02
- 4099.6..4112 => 4111.38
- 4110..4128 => 4111.38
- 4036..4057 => 4042.85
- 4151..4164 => 4160.90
